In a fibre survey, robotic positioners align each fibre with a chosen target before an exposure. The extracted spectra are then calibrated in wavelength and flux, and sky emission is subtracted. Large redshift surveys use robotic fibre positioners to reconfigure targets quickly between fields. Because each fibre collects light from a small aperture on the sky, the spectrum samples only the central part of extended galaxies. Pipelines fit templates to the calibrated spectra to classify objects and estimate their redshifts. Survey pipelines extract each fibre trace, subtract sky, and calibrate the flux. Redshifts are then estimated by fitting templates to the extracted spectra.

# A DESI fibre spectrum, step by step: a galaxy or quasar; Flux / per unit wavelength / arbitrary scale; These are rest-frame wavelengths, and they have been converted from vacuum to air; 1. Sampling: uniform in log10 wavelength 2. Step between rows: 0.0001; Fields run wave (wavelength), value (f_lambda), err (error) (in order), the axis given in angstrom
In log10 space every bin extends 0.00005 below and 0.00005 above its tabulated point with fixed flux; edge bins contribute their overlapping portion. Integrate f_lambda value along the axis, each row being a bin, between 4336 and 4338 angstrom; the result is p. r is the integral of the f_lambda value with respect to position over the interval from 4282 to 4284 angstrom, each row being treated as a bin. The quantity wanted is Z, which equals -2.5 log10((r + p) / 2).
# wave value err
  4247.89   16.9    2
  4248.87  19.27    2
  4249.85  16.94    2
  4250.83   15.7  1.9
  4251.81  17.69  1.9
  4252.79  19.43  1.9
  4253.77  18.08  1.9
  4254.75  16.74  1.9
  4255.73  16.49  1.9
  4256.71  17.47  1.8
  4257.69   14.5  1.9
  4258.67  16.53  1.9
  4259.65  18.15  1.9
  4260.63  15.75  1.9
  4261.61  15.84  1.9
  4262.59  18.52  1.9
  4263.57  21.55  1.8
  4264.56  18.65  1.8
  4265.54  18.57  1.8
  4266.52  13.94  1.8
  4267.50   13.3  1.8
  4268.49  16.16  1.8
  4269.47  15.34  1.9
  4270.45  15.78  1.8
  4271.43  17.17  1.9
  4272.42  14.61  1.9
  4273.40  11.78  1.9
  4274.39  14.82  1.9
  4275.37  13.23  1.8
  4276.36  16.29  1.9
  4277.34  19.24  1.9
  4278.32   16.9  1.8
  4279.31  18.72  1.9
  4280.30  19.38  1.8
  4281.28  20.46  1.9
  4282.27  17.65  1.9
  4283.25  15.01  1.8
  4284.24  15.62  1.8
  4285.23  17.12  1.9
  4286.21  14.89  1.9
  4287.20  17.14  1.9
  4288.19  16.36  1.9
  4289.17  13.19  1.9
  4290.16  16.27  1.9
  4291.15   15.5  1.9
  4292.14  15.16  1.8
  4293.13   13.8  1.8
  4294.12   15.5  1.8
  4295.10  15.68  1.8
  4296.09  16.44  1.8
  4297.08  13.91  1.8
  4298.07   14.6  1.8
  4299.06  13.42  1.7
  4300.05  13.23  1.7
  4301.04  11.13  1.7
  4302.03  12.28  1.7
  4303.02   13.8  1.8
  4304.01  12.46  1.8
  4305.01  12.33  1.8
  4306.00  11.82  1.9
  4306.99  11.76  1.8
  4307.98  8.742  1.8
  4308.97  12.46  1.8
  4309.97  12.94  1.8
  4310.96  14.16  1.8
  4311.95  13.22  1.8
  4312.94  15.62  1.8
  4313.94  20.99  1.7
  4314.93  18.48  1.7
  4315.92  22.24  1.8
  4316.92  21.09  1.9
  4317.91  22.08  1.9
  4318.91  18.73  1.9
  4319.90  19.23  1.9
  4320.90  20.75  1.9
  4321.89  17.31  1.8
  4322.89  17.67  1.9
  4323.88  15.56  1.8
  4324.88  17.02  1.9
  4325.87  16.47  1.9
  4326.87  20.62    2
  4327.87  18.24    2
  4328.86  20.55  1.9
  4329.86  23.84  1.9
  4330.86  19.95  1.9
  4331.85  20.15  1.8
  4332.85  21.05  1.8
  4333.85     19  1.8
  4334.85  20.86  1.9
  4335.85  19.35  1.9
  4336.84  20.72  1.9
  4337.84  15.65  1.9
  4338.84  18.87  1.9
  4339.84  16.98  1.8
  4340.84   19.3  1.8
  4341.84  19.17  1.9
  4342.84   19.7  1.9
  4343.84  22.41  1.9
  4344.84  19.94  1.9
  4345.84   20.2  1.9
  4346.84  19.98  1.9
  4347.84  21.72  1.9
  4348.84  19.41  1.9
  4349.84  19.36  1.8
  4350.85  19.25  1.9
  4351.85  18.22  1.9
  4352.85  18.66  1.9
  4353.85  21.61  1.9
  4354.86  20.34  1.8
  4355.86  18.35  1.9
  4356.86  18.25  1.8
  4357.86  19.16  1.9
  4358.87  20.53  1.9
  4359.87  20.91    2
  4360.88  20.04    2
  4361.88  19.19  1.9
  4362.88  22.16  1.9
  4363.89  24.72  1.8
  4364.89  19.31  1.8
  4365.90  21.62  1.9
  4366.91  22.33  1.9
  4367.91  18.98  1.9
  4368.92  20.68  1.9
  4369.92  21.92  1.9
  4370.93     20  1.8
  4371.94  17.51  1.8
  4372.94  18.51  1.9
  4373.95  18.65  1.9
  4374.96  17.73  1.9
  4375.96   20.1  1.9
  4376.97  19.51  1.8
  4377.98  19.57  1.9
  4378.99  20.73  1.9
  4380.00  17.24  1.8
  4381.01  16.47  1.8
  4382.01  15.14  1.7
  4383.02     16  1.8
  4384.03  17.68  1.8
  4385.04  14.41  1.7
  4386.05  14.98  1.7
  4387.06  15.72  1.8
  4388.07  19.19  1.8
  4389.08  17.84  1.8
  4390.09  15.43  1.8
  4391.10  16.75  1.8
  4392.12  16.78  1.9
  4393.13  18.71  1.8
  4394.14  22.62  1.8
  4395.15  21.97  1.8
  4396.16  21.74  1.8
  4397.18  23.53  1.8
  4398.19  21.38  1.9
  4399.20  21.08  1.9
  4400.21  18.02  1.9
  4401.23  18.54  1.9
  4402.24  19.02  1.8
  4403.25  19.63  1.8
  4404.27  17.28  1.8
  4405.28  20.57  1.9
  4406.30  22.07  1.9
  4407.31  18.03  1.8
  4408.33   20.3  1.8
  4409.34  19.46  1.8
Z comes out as -3.86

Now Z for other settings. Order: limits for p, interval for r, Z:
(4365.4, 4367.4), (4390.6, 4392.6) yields -3.97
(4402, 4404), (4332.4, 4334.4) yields -3.98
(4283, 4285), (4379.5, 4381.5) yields -3.78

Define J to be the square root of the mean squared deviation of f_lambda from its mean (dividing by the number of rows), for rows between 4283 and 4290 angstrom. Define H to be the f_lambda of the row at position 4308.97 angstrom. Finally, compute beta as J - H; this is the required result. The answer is -11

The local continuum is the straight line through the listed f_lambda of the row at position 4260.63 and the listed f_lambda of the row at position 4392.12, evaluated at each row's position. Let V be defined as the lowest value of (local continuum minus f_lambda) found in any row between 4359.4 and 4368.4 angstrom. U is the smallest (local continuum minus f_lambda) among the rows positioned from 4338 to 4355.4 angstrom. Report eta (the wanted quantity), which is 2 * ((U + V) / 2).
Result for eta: -14.2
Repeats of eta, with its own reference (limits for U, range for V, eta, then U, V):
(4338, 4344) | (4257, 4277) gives -11.8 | -6.01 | -5.8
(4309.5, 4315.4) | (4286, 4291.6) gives -6.0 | -4.82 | -1.2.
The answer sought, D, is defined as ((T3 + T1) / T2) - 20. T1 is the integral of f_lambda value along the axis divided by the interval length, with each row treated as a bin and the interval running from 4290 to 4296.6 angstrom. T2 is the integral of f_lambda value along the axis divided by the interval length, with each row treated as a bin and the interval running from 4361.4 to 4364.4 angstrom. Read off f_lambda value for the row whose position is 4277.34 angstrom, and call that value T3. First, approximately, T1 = 15.4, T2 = 22.1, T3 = 19.24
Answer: -18.4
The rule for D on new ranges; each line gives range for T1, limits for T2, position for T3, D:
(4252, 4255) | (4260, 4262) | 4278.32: -17.8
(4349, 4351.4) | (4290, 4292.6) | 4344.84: -17.5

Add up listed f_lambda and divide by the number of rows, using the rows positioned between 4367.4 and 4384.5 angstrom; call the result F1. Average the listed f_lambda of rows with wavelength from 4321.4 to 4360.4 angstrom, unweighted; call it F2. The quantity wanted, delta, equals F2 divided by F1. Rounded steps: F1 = 19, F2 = 19.4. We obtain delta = 1.04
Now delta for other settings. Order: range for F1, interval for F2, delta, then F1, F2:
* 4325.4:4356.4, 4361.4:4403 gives 0.97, 20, 19.1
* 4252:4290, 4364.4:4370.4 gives 1.25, 17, 20.8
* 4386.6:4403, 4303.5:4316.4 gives 0.75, 19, 14.4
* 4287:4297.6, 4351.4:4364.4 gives 1.31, 15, 20.2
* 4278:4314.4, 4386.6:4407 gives 1.31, 15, 19.4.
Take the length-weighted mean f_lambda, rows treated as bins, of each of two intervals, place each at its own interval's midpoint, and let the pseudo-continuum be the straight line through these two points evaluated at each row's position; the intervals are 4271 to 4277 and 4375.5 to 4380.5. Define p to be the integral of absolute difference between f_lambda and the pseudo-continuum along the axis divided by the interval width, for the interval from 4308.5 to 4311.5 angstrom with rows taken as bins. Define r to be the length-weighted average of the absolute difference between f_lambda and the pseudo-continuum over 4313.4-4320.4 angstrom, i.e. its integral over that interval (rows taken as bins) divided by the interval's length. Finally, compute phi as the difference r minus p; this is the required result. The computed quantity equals 0.6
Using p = 3.1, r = 3.7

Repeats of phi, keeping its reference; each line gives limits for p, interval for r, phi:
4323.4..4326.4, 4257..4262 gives 1.4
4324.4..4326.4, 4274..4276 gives 0.6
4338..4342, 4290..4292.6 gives -0.9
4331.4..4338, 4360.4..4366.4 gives -0.2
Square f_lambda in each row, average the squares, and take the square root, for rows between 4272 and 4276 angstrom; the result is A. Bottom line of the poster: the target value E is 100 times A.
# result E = 1366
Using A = 13.7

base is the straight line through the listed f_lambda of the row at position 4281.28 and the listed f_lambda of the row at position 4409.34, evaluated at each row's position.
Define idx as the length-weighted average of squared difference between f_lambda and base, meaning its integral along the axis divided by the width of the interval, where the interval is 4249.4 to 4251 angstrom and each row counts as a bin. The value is 19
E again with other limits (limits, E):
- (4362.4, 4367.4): 2210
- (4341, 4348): 2047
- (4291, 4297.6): 1517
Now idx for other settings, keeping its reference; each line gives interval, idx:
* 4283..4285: 24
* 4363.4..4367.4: 8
